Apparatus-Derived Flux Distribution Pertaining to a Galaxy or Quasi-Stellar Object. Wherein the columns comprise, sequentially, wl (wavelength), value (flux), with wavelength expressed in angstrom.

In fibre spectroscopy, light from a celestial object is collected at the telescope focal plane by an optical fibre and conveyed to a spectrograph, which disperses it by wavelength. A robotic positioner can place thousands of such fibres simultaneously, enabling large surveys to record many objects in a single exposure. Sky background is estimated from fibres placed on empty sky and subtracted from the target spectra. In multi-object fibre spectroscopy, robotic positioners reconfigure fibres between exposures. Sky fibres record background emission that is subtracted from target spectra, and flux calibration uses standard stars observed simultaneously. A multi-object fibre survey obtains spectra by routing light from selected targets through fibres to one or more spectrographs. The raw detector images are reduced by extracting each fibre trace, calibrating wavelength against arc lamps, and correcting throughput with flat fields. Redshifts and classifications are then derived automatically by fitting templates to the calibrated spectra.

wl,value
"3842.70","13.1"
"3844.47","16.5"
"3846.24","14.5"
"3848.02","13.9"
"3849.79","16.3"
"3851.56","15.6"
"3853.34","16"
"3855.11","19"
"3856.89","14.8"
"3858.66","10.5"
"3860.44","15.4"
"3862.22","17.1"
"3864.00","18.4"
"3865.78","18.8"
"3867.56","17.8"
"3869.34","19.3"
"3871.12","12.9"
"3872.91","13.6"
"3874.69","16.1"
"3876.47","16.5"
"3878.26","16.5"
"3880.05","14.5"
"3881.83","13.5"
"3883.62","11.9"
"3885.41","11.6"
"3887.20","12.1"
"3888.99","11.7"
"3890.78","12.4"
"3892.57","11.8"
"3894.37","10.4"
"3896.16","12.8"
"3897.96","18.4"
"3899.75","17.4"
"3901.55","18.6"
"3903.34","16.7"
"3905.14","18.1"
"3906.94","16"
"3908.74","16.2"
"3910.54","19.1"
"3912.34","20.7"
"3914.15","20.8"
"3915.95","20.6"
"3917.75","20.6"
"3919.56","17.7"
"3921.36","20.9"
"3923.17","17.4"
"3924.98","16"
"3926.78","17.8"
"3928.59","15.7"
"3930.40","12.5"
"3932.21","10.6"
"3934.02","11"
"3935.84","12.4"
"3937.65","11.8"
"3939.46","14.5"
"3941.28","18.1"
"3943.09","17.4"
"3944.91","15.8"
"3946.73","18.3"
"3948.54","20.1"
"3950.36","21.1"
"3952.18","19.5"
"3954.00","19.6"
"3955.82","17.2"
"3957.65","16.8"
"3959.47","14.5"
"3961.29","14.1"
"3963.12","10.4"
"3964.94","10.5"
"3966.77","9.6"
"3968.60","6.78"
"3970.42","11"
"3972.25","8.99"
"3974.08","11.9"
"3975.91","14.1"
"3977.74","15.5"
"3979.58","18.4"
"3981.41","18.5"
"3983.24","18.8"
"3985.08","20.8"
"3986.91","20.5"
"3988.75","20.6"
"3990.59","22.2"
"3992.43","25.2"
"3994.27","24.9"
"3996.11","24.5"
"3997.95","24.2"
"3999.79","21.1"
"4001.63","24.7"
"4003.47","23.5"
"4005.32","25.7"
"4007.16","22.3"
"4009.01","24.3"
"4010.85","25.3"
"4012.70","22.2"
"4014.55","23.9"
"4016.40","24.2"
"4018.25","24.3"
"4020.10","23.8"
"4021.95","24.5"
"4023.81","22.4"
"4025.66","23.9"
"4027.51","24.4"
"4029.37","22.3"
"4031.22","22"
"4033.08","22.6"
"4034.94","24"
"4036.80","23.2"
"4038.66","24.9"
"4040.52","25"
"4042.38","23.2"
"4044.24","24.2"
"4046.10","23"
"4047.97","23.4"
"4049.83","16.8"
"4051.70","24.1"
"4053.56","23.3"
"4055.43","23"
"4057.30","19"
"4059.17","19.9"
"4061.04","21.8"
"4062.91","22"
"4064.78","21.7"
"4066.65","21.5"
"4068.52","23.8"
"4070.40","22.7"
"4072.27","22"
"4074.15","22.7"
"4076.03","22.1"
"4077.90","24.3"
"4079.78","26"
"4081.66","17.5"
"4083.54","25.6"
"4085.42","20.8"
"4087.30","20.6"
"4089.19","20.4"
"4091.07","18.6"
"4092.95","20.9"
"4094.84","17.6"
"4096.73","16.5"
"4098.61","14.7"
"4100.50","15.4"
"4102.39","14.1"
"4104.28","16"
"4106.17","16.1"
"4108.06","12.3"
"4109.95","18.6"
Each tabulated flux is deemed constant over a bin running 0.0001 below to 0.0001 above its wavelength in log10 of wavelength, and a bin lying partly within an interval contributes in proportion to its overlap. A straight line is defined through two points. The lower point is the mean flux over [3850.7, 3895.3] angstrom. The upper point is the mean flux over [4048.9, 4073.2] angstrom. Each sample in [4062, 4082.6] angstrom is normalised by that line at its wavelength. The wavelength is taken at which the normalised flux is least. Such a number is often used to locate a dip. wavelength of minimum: 4081.66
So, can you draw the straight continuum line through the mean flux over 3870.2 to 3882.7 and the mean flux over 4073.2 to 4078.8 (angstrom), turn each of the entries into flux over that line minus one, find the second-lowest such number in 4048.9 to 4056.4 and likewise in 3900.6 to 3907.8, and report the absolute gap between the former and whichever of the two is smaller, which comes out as 0.00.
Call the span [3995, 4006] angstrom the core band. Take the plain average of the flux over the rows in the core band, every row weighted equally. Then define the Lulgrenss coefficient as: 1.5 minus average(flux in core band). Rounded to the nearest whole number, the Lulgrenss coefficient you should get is -22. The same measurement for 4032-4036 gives -22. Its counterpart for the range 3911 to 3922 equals -19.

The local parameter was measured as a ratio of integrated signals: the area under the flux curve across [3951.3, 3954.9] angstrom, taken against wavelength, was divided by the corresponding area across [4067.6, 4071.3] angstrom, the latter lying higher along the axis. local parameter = 0.82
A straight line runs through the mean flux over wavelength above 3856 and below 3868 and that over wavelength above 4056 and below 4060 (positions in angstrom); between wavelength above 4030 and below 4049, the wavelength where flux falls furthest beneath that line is 4031.22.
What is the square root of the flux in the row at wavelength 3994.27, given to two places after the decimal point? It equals 4.99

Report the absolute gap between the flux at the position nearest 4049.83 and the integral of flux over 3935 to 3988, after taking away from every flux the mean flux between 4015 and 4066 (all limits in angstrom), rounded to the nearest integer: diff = 387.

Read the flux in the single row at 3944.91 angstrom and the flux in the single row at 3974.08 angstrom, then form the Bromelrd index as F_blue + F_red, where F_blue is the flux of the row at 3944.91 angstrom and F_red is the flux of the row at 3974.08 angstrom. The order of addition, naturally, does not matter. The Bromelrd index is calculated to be 28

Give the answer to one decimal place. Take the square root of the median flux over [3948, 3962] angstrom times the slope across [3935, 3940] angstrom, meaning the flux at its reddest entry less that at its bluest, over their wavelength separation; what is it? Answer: 3.3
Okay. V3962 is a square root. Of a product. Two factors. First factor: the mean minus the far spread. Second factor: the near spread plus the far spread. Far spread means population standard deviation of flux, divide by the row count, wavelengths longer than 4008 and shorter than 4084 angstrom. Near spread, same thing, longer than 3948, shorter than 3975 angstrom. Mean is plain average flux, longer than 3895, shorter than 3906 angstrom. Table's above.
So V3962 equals 9.8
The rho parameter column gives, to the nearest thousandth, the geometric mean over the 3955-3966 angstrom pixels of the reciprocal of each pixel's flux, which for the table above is 0.073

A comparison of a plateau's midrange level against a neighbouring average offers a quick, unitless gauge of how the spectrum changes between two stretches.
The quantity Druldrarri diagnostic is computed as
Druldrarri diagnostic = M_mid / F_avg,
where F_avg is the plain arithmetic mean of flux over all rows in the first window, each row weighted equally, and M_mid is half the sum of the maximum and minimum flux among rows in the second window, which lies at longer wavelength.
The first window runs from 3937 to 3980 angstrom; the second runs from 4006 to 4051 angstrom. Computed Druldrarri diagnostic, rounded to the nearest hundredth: 1.42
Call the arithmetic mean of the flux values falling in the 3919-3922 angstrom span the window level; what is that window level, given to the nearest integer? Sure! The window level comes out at 19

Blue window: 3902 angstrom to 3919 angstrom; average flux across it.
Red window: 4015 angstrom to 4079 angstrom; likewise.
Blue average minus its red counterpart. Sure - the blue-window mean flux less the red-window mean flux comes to -4.1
